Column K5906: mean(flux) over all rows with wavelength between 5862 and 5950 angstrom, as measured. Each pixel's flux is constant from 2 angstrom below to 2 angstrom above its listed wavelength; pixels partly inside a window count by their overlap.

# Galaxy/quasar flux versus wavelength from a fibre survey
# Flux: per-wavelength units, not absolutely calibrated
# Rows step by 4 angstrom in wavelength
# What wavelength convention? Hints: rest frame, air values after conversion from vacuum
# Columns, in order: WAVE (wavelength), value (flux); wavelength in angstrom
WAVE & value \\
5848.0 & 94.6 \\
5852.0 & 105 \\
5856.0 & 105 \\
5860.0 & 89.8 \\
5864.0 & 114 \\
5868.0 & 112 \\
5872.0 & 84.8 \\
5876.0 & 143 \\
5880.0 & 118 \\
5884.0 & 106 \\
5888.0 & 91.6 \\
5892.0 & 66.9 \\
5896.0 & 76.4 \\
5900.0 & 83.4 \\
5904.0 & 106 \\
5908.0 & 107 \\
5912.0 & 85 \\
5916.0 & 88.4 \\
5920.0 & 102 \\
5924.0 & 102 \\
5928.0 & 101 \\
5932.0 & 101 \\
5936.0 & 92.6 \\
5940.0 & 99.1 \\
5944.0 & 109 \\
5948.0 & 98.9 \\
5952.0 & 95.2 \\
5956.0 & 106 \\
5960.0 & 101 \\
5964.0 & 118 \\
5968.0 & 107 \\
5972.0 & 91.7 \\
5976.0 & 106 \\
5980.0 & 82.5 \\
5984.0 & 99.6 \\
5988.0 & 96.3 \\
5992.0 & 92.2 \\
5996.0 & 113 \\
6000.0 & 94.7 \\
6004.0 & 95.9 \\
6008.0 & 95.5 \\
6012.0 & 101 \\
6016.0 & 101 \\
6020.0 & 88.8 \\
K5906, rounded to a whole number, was 99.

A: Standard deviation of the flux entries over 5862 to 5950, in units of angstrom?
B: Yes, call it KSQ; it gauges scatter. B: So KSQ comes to 16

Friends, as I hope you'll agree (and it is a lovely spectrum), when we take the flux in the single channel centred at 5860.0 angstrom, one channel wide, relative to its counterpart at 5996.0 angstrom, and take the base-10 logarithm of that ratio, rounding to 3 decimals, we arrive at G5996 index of -0.100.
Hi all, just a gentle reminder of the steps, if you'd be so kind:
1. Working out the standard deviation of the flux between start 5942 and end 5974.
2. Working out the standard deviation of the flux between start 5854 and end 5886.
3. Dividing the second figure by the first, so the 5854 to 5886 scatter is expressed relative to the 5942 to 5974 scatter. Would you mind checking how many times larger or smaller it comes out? 2.1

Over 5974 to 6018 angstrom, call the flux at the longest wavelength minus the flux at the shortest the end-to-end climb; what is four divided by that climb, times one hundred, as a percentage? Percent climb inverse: -80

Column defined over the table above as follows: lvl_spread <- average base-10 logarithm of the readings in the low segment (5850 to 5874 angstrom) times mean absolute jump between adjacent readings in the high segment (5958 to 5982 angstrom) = 33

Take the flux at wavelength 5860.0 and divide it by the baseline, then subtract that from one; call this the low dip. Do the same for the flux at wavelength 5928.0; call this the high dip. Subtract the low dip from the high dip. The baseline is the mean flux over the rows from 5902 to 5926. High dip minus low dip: -0.11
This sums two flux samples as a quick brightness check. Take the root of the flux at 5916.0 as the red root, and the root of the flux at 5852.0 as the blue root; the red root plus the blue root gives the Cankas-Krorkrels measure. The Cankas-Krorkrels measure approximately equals 19.6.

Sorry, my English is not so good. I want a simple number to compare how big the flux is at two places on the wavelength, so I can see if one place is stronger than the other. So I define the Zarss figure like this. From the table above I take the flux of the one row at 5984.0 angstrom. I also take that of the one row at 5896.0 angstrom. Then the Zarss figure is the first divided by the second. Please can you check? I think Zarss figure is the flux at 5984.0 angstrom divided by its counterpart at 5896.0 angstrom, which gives 1.30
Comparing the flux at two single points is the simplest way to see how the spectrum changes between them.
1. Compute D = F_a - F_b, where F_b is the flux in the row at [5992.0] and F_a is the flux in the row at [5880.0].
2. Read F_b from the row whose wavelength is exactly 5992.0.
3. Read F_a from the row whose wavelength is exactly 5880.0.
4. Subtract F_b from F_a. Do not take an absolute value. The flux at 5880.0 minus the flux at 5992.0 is 26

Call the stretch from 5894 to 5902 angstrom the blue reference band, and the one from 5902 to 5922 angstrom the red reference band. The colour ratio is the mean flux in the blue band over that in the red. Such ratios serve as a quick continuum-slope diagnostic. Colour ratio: 0.82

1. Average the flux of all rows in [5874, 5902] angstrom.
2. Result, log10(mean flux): 1.991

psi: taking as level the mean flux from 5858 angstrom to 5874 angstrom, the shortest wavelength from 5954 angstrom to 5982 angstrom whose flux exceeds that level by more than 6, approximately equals 5964.0 angstrom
